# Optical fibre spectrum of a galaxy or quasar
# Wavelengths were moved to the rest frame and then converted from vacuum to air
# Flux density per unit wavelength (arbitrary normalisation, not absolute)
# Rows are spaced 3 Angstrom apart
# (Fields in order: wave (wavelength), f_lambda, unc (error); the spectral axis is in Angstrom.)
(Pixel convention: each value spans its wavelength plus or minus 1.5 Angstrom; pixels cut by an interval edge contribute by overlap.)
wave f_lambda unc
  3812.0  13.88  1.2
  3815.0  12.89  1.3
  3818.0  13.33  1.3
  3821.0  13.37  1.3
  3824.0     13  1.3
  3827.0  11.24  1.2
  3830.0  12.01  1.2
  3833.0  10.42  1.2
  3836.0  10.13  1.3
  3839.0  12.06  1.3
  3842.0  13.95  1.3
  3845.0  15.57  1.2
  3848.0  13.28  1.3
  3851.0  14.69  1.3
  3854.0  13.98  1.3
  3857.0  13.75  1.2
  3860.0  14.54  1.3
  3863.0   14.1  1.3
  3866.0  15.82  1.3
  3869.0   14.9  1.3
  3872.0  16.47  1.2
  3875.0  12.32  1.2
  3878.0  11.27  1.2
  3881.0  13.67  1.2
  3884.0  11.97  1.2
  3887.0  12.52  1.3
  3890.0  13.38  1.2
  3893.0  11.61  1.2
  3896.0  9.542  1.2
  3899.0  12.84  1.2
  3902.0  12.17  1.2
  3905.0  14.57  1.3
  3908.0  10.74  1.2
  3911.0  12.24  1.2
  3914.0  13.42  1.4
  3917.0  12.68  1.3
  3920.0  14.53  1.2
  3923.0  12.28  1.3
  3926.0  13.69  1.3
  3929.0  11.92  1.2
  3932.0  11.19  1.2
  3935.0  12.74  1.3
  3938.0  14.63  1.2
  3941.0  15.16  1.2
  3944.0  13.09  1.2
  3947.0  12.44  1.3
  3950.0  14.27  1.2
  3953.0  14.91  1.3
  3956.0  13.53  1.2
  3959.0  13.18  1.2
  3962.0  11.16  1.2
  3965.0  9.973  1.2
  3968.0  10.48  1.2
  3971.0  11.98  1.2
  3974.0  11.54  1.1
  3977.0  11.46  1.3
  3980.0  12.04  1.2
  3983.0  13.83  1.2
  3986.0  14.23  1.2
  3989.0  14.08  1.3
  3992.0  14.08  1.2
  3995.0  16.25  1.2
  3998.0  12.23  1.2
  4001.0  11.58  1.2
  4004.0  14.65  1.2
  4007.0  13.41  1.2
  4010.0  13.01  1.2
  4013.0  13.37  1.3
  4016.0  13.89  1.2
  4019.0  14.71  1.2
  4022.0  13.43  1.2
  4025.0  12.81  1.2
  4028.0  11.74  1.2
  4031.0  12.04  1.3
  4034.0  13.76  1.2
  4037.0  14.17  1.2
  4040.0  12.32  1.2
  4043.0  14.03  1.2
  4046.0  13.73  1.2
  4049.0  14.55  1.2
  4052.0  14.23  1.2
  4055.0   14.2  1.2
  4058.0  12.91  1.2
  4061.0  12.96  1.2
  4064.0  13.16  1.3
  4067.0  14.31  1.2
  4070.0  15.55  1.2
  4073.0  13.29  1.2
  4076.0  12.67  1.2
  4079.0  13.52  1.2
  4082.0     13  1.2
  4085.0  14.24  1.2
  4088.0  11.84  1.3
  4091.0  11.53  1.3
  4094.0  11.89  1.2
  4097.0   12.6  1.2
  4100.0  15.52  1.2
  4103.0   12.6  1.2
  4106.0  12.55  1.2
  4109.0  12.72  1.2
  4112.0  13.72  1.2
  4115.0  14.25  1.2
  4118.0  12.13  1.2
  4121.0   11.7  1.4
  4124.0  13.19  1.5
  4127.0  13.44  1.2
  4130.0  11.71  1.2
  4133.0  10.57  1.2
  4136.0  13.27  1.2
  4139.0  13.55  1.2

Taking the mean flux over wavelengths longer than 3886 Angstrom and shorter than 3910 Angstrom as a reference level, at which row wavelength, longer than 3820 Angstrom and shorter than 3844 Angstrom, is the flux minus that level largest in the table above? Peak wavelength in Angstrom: 3842.0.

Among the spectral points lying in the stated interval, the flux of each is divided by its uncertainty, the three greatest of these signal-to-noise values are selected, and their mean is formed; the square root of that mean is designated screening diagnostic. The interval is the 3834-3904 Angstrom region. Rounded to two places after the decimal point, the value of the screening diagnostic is 3.60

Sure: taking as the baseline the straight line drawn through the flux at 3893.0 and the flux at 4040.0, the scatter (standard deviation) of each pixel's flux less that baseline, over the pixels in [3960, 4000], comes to 1.7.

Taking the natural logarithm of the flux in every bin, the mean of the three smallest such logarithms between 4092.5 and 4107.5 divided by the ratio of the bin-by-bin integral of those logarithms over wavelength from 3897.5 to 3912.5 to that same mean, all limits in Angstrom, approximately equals 0.167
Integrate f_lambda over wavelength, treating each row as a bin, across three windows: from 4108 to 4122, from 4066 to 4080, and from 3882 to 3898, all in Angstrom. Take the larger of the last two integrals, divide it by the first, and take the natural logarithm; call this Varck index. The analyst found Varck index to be 0.07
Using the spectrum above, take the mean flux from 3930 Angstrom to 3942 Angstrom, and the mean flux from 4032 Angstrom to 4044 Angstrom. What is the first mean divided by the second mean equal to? 0.99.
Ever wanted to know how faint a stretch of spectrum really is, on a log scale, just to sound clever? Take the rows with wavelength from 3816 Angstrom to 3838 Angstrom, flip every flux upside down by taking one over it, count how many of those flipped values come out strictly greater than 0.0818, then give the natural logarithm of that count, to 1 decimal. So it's 1.4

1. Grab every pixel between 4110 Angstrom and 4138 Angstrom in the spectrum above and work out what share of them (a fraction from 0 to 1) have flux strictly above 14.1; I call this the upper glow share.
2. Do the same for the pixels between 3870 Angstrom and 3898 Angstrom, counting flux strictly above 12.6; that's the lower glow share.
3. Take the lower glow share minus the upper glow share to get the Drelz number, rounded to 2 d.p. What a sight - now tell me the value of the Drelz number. 0.22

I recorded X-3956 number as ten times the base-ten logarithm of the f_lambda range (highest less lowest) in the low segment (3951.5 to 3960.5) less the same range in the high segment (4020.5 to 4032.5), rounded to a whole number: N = -14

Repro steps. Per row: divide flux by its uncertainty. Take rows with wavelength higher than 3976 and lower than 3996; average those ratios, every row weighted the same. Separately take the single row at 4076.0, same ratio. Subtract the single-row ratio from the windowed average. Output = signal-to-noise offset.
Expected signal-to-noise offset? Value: 0.63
